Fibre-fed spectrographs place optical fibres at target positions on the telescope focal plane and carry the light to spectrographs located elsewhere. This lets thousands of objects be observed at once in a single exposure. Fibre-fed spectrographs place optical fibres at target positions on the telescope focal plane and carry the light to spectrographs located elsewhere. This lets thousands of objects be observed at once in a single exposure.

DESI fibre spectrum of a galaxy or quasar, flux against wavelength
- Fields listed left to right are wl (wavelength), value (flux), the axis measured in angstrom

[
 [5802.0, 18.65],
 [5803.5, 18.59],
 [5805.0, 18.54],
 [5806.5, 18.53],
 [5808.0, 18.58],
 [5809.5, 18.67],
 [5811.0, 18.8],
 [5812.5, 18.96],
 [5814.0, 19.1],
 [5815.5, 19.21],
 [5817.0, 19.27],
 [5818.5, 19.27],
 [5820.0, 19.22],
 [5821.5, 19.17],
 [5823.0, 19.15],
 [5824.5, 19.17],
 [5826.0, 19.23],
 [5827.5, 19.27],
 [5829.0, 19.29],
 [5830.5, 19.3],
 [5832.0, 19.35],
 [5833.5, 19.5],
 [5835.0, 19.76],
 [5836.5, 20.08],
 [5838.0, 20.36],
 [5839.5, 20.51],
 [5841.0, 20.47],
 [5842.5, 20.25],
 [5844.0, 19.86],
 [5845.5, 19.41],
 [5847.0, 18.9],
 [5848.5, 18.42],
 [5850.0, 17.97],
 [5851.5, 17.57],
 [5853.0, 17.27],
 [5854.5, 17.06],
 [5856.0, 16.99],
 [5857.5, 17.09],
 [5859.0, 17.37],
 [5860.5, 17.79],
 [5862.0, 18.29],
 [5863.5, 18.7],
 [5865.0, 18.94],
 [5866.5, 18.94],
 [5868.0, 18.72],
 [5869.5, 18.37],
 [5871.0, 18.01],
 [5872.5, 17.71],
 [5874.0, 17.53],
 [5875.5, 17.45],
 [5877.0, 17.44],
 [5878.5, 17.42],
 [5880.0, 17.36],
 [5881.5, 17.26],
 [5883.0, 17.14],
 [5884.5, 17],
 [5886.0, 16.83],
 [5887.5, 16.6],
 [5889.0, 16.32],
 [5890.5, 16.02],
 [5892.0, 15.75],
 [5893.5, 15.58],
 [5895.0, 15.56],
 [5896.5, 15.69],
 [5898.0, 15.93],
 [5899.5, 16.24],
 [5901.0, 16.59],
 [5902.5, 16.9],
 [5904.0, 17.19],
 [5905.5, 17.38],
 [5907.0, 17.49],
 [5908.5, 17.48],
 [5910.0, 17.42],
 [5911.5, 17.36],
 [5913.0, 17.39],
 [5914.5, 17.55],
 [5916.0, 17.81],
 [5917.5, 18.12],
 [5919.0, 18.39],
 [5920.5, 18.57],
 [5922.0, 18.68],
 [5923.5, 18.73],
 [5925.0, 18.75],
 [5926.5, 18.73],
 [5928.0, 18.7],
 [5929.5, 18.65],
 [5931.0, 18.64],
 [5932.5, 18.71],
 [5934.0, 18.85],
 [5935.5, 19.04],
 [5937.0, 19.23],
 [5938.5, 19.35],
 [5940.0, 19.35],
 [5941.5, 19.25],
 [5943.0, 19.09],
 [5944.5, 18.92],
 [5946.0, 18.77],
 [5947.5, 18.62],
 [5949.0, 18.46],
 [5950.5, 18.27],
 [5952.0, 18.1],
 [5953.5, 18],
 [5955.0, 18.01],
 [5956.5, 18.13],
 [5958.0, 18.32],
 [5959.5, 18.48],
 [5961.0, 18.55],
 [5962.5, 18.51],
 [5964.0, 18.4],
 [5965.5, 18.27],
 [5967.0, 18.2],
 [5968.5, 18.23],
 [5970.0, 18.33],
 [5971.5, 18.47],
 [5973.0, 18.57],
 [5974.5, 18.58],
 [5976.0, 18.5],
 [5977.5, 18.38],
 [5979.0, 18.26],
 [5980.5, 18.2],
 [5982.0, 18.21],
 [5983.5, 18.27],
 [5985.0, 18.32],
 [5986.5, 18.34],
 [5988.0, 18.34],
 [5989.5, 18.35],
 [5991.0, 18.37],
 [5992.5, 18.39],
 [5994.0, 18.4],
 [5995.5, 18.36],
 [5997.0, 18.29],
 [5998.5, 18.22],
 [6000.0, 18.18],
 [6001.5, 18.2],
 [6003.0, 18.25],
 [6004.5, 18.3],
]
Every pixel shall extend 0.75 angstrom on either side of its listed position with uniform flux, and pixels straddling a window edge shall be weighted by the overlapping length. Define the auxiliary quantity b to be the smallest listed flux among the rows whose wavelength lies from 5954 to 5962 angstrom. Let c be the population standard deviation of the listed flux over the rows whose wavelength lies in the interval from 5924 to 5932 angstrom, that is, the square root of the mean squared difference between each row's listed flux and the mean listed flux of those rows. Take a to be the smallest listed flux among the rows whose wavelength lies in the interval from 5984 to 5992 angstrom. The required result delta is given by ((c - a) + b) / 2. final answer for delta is -0.1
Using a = 18.32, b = 18.01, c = 0.04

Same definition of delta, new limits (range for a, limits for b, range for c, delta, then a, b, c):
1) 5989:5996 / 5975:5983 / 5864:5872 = 0.1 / 18.35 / 18.2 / 0.36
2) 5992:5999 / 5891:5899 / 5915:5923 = -1.2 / 18.22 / 15.56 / 0.32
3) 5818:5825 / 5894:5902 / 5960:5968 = -1.7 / 19.15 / 15.56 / 0.13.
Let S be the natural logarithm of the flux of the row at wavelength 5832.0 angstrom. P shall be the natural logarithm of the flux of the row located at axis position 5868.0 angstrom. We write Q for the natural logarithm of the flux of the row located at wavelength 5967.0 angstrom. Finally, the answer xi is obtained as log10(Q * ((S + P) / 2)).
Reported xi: 0.932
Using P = 2.93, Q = 2.90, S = 2.963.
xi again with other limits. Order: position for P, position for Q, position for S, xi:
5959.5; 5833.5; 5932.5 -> 0.939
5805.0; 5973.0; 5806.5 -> 0.931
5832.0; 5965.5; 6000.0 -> 0.930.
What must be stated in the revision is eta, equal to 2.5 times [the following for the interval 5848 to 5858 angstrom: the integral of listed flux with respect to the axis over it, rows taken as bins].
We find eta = 437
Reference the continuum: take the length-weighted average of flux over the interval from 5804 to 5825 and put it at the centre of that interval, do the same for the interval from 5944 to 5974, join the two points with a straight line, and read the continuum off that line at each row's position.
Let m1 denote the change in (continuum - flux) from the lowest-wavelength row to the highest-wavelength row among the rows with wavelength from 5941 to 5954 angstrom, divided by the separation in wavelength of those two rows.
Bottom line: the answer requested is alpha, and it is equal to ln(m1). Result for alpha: -2.3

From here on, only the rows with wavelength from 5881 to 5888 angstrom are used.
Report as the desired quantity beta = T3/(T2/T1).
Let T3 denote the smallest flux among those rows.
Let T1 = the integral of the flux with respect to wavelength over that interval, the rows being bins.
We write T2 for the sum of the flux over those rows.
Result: 23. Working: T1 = 119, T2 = 85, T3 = 16.6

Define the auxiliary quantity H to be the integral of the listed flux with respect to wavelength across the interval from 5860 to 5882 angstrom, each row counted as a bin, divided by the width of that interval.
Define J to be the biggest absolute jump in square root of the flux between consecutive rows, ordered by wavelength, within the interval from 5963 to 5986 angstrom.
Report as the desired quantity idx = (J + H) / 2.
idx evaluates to 9.0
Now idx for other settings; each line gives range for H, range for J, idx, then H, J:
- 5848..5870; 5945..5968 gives 9.0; 18.0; 0.022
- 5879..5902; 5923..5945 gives 8.2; 16.4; 0.022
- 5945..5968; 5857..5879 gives 9.2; 18.3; 0.059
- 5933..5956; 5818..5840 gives 9.4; 18.7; 0.036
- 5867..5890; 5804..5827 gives 8.7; 17.4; 0.018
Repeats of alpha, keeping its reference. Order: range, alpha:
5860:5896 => -2.8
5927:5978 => -6.0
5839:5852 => -1.4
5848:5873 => -3.7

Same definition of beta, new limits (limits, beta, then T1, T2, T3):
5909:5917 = 28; 140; 88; 17.36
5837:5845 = 32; 162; 101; 19.86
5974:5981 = 25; 129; 92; 18.2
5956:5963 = 25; 129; 92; 18.13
